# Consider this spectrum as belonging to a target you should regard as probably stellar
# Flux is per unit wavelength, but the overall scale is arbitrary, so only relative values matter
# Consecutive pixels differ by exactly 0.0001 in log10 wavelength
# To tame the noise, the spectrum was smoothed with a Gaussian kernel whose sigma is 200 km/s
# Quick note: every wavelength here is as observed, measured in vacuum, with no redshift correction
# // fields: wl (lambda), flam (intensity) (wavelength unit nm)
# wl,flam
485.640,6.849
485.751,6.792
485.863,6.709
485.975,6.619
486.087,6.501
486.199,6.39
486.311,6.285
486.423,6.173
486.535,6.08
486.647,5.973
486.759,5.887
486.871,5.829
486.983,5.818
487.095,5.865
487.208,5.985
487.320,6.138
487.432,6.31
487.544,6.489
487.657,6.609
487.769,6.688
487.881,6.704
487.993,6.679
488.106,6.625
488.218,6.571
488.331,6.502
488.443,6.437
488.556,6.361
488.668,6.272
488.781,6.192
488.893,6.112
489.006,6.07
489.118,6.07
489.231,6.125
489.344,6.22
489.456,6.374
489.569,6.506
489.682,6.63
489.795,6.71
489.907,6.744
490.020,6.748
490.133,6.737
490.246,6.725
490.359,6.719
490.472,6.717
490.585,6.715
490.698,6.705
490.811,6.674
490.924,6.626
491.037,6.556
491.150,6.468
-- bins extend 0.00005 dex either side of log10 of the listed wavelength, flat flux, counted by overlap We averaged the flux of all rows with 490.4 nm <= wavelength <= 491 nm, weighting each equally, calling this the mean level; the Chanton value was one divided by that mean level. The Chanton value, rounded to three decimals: 0.150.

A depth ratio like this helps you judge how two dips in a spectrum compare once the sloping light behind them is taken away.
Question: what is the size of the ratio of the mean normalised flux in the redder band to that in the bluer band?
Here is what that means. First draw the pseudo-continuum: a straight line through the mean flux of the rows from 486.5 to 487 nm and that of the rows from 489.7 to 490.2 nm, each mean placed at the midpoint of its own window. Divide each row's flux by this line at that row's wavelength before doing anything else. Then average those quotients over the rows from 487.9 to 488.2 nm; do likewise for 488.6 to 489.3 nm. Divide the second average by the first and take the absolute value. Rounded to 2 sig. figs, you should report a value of 0.89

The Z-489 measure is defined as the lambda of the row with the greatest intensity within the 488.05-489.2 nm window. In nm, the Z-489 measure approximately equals 488.106 nm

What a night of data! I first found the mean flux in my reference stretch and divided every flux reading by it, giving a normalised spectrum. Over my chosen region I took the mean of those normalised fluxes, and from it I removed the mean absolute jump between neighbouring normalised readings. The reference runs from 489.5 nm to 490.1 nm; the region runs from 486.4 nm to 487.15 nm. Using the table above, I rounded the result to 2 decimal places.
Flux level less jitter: 0.88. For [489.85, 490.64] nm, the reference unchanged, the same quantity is 1.01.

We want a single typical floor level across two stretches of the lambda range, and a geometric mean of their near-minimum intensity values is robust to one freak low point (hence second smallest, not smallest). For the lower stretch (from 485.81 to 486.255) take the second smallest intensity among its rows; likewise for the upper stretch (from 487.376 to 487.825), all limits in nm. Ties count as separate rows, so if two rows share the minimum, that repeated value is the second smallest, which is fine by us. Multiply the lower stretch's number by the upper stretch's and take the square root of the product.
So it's 6.49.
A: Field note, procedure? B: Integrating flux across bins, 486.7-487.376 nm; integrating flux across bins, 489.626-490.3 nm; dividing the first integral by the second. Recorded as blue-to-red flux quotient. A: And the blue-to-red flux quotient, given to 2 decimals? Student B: 0.88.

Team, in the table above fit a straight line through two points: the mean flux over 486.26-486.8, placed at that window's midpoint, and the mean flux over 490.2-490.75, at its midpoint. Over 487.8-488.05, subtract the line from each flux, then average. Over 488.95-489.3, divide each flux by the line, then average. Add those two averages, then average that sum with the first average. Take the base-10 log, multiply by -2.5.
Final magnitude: 0.2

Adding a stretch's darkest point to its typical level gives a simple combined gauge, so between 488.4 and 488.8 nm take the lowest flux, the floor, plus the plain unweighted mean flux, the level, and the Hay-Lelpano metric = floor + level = 12.5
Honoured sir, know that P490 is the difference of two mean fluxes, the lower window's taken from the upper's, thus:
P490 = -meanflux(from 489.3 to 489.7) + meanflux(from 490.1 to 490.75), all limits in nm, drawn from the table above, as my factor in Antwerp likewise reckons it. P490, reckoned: 0.29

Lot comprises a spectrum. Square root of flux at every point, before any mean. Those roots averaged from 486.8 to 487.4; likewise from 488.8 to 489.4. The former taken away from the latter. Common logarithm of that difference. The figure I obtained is -1.4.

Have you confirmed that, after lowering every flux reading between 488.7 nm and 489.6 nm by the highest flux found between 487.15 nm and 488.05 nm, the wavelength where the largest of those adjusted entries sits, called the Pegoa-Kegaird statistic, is 489.569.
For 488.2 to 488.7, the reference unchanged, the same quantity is 488.218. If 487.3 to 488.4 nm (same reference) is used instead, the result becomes 487.881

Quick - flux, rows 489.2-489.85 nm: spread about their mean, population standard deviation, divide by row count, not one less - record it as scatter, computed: 0.21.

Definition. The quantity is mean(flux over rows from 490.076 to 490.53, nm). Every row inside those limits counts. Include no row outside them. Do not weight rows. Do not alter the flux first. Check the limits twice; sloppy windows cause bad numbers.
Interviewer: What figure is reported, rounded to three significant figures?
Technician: 6.72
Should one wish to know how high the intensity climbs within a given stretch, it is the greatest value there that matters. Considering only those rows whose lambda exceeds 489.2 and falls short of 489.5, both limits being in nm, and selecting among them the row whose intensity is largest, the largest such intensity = 6.374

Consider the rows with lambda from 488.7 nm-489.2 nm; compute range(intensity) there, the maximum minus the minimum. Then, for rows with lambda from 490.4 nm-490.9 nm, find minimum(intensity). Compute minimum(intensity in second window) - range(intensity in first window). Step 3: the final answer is 6.55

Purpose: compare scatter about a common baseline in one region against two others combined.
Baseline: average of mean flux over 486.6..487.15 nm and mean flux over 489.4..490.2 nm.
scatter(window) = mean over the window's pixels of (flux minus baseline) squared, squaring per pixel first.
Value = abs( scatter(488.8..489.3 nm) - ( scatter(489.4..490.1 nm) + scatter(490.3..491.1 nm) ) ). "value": 0.30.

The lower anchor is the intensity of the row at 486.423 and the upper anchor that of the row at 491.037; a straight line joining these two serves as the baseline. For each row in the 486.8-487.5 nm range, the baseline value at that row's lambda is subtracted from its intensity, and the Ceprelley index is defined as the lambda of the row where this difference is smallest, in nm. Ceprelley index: 486.983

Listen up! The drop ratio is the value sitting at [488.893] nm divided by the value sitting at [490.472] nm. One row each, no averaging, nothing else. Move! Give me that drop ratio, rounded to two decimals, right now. 0.91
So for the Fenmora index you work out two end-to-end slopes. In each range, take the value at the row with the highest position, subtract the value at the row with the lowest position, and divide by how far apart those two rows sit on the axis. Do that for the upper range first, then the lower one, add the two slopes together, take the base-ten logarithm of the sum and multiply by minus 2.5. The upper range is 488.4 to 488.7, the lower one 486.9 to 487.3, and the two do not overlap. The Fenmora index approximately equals 5.1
